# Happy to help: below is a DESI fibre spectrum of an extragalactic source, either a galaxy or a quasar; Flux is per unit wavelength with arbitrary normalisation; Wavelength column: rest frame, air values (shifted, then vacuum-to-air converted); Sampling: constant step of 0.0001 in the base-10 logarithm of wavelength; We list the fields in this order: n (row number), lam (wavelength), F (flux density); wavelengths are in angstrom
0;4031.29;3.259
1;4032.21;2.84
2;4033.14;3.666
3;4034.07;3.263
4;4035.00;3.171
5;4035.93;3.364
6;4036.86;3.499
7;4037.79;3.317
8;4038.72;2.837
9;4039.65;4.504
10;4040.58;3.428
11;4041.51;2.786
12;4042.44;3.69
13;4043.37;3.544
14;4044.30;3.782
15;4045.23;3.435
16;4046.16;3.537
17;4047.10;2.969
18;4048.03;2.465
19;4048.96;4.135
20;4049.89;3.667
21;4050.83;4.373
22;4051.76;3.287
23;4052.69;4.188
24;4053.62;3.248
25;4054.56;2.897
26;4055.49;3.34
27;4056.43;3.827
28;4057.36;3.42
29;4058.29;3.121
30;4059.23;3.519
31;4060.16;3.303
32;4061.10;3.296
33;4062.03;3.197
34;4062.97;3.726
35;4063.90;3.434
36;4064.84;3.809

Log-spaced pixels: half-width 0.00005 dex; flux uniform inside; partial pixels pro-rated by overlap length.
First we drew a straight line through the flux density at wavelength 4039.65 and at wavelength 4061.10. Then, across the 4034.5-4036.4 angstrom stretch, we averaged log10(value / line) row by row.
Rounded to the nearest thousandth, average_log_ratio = -0.162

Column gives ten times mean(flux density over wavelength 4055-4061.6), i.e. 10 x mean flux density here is 34.0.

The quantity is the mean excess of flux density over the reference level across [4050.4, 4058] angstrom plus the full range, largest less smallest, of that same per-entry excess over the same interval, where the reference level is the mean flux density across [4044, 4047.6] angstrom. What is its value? 1.6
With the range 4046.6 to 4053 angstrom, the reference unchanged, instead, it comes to 2.1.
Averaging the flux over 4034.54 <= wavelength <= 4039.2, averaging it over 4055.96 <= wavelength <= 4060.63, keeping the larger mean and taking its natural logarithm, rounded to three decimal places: 1.235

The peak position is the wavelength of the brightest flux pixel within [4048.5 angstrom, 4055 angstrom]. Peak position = 4050.83 angstrom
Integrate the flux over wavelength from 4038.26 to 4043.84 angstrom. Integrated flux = 19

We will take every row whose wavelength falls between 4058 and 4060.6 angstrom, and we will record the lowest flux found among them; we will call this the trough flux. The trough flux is 3.121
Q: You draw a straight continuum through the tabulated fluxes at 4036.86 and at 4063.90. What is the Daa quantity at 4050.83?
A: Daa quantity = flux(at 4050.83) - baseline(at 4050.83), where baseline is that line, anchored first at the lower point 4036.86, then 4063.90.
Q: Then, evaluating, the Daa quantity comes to 0.9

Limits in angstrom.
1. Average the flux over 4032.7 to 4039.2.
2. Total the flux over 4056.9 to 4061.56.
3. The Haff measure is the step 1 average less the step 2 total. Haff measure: -13.4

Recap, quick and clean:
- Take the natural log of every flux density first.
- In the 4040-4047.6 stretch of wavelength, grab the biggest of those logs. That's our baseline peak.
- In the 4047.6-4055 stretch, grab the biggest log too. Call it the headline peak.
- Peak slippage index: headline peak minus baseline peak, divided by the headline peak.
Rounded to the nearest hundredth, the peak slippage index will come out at 0.10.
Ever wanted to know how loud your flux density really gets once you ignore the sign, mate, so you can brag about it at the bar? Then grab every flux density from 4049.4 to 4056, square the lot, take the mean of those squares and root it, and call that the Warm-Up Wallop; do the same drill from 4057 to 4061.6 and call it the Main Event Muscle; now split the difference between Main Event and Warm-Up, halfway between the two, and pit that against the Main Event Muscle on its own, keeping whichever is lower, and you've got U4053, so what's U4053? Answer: 3.33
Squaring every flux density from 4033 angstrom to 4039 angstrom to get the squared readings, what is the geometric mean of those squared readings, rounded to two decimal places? 10.85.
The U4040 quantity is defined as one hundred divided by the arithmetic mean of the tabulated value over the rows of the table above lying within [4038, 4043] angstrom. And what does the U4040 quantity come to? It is 29.0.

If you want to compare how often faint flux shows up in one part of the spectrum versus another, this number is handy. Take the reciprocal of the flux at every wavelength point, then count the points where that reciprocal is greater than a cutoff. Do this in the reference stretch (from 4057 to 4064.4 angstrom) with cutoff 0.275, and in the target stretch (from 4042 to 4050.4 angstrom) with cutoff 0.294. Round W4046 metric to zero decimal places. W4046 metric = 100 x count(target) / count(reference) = 29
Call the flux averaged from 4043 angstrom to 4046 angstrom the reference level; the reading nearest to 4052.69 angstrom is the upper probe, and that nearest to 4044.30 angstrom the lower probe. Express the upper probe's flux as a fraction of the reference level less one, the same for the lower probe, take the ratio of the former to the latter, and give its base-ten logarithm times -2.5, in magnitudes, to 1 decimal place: -1.2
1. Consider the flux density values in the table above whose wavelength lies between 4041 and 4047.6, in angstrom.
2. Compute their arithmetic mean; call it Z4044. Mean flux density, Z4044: 3.39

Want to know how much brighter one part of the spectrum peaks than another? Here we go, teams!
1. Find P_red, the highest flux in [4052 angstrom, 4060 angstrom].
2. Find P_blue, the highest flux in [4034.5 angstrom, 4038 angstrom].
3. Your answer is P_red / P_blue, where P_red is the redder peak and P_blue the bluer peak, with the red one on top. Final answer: 1.20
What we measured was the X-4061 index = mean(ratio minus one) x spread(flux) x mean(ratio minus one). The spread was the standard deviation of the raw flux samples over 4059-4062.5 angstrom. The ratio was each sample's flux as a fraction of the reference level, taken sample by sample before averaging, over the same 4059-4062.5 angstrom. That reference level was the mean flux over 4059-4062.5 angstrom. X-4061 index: 0.0000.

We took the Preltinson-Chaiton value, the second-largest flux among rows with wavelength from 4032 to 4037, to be 3.499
